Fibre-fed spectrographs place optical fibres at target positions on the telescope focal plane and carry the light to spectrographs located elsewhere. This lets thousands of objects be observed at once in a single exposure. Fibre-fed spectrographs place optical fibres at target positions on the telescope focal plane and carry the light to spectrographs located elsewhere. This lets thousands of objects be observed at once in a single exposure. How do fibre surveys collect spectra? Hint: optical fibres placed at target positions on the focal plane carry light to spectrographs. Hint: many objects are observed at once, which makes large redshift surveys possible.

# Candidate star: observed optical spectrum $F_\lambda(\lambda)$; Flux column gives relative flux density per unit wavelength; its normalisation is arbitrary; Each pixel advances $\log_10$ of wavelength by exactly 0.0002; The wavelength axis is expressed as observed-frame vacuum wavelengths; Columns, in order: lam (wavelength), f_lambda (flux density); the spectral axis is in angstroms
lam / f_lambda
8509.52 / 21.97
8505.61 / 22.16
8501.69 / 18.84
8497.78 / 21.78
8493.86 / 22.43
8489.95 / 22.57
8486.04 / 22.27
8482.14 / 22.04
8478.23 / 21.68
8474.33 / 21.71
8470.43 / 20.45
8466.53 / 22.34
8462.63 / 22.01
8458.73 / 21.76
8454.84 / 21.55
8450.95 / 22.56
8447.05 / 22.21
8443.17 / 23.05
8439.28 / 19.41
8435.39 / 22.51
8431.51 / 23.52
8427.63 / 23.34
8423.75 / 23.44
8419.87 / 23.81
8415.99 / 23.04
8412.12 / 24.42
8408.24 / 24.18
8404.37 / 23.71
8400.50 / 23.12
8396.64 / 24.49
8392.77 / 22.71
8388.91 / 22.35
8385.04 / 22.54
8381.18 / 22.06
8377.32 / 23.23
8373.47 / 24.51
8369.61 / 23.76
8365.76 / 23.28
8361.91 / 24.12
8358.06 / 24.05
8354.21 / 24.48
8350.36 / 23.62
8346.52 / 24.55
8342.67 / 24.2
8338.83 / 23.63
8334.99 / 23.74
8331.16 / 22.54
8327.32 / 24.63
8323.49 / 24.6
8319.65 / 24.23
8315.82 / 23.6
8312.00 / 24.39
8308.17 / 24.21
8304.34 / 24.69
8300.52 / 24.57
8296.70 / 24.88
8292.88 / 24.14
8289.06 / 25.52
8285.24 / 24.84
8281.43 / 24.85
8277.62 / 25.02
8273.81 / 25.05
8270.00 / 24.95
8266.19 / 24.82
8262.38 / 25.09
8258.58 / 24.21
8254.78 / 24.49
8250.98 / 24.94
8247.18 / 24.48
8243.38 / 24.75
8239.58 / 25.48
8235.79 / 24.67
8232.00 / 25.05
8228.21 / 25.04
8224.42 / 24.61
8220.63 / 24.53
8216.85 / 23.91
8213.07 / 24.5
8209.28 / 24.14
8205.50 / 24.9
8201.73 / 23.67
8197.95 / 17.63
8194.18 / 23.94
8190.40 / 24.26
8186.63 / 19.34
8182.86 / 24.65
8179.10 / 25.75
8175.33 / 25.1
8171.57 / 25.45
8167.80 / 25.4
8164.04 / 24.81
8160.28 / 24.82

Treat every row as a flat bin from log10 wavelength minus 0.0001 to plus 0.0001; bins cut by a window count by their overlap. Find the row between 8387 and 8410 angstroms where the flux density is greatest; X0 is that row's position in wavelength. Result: 8396.64 angstroms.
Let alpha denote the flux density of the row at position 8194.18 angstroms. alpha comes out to 23.94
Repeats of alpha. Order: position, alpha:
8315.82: 23.6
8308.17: 24.21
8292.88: 24.14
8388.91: 22.35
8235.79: 24.67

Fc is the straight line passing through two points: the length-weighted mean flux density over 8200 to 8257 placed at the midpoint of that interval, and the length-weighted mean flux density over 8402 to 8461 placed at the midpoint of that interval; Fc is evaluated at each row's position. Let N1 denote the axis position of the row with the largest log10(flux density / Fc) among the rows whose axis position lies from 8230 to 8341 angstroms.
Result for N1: 8289.06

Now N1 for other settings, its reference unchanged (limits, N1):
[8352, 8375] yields 8373.47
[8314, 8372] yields 8354.21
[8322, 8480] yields 8412.12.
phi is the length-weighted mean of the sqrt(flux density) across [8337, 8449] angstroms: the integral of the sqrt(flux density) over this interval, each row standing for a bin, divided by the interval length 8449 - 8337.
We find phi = 4.83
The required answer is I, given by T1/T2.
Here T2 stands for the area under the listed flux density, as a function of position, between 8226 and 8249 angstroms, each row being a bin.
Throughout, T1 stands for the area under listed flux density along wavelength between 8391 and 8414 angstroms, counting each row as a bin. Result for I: 0.955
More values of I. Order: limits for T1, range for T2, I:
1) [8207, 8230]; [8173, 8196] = 1.024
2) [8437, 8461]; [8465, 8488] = 1.045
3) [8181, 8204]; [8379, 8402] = 0.974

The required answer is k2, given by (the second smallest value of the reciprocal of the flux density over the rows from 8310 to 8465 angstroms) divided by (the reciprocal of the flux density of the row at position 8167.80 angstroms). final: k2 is 1.03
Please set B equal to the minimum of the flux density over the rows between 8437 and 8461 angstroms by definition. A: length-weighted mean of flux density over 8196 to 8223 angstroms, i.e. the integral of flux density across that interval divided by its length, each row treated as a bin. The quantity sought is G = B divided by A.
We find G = 0.83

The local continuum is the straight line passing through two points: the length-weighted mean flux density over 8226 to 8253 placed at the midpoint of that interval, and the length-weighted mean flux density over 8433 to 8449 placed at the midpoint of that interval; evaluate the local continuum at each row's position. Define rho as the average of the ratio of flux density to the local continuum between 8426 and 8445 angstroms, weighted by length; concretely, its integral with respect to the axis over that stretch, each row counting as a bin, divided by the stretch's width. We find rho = 1.02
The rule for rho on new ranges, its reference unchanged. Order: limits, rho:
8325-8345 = 1.01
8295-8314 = 1.03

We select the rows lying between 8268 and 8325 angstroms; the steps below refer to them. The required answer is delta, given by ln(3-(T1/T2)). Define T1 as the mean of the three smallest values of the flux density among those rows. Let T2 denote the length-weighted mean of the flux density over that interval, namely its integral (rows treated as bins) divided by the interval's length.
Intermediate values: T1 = 24.0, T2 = 24.6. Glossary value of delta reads 0.706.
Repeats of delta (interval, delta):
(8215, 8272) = 0.704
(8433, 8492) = 0.725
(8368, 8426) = 0.716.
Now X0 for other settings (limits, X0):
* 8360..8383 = 8373.47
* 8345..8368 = 8346.52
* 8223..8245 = 8239.58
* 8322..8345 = 8327.32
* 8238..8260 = 8239.58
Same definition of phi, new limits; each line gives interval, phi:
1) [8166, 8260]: 4.91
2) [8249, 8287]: 4.98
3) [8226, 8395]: 4.92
